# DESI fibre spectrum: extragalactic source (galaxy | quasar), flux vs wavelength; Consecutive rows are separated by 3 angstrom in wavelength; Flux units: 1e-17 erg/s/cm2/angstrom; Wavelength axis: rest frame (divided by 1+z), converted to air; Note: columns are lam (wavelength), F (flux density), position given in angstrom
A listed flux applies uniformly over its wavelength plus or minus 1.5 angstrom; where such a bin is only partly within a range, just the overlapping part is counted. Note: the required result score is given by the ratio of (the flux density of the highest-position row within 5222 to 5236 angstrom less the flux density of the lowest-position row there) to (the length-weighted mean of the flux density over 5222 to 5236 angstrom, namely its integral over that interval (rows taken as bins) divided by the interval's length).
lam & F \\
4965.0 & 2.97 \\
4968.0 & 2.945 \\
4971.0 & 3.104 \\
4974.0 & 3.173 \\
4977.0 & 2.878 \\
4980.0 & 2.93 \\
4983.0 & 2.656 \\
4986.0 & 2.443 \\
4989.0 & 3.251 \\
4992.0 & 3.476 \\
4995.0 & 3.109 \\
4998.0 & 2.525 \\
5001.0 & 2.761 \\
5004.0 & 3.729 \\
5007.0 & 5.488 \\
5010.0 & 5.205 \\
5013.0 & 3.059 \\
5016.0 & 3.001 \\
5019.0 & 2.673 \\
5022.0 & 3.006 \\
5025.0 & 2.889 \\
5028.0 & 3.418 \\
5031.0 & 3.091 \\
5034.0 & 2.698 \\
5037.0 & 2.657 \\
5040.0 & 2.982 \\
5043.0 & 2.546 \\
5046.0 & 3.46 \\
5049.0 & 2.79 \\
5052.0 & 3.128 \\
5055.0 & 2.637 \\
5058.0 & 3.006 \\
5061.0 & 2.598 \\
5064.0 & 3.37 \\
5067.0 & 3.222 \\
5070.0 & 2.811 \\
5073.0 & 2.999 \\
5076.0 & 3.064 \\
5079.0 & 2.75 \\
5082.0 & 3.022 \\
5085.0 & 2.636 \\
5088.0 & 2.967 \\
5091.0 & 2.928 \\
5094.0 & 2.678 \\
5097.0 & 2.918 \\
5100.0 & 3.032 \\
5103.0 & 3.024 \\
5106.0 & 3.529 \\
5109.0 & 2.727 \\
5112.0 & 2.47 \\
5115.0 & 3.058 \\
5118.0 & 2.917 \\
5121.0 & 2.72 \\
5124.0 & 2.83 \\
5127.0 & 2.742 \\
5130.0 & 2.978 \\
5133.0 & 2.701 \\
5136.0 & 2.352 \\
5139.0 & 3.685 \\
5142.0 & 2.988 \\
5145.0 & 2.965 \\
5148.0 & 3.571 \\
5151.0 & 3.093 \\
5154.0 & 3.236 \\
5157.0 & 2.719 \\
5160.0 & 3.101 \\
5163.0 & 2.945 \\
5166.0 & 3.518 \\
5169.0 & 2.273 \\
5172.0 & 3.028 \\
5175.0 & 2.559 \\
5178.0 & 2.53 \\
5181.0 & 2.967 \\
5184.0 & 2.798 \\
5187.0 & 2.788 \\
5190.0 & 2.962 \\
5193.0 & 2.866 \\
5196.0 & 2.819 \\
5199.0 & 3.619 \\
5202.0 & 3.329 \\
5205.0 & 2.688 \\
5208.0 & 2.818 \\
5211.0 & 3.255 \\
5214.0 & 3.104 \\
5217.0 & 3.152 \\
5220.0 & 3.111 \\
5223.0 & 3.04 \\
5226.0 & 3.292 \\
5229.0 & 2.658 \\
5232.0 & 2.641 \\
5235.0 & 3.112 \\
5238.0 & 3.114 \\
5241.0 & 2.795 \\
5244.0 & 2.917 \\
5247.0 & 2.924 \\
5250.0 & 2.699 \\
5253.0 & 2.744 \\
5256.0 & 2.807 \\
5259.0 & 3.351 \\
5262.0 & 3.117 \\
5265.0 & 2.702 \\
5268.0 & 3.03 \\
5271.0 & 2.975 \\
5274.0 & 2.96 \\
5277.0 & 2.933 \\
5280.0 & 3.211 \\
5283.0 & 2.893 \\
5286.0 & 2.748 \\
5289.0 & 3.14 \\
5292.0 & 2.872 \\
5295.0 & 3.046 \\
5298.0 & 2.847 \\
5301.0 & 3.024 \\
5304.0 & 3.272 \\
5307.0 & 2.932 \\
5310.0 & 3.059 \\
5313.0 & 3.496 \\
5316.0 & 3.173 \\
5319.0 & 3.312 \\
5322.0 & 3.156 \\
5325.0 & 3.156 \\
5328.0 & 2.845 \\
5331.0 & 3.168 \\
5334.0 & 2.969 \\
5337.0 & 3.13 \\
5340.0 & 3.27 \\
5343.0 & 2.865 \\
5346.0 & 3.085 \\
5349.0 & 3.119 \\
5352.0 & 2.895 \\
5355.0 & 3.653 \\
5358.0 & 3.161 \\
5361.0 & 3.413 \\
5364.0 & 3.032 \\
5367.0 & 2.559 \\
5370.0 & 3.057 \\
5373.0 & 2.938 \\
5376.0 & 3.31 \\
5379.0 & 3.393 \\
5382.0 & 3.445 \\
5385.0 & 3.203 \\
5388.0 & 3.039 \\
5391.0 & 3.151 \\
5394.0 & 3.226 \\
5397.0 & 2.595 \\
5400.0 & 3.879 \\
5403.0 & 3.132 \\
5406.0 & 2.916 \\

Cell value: 0.02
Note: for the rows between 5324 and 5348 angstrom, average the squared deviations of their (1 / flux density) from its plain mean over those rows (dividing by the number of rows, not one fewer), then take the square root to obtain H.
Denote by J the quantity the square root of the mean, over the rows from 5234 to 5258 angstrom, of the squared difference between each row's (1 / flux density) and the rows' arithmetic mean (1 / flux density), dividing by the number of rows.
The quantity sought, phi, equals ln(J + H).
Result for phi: -3.4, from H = 0.016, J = 0.017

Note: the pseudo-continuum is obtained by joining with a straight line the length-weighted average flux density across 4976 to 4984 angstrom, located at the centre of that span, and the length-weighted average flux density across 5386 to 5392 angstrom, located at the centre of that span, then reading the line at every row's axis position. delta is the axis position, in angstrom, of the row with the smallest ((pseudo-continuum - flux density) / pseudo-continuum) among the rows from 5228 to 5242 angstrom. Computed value 5235.0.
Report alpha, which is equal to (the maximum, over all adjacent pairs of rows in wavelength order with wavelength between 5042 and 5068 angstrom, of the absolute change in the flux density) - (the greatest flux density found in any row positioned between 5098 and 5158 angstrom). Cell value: -2.8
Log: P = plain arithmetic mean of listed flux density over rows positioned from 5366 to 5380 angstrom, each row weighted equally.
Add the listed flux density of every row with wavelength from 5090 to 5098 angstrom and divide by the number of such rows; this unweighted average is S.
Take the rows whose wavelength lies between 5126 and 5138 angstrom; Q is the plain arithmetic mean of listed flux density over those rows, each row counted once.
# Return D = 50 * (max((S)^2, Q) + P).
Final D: 556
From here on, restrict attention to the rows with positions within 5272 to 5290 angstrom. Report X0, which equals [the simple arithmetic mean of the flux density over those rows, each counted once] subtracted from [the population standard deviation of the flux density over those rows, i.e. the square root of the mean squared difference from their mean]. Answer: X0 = -2.83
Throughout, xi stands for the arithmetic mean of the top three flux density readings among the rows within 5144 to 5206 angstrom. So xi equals 3.6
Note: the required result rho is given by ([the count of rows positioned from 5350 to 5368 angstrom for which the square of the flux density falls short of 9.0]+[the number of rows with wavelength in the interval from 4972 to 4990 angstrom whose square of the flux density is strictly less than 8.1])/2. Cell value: 2.0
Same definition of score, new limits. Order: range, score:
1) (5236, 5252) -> -0.14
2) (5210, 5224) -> -0.07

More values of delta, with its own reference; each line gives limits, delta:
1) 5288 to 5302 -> 5289.0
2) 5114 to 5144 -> 5139.0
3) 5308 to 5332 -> 5313.0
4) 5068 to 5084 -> 5076.0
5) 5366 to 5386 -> 5382.0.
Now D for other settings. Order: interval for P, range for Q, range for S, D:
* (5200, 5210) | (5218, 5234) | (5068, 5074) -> 569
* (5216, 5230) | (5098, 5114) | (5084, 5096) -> 545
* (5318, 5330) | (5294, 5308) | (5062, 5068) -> 699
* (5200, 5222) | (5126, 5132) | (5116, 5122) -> 550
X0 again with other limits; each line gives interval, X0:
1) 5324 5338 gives -2.93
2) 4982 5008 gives -2.38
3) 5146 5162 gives -2.87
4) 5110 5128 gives -2.61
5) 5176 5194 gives -2.67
